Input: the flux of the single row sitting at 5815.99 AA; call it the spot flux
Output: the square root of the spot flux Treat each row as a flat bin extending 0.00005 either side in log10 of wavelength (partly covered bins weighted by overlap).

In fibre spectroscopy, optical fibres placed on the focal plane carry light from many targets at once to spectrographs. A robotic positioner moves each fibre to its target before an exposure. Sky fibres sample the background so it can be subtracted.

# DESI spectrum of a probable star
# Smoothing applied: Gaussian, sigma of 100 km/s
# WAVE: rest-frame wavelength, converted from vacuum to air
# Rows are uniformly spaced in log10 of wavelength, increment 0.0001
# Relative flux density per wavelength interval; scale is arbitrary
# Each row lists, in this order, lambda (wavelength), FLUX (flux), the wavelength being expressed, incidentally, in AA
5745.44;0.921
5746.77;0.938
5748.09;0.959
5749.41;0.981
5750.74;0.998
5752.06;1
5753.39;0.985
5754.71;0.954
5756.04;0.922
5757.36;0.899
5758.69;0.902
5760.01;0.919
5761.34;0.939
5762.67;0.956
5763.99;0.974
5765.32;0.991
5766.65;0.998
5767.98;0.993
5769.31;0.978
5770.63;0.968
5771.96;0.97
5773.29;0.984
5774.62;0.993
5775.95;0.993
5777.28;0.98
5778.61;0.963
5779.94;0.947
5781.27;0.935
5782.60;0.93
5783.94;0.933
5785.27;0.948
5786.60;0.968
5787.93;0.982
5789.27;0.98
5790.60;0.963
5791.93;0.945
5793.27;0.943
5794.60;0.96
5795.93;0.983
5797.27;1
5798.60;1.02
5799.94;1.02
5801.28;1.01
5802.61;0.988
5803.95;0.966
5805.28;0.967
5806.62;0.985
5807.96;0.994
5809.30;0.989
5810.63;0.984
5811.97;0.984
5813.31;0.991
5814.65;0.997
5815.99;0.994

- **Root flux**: 1.00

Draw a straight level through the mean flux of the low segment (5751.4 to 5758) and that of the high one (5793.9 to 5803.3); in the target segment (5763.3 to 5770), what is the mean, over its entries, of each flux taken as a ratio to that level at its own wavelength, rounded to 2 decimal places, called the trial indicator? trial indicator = 1.02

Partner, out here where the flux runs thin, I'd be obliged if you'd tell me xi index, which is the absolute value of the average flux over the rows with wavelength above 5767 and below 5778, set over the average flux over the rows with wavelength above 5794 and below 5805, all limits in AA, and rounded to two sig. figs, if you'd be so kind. 0.99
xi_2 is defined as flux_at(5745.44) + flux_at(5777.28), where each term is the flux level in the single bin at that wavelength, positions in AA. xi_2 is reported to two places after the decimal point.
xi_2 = 1.90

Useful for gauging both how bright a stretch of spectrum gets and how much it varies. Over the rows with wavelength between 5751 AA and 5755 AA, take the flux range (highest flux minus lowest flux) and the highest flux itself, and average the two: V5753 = 0.523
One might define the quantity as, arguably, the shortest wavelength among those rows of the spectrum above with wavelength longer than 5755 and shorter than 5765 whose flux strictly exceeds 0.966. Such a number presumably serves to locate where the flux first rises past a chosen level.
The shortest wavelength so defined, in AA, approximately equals 5763.99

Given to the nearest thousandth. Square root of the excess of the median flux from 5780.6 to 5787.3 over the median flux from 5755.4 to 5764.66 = 0.114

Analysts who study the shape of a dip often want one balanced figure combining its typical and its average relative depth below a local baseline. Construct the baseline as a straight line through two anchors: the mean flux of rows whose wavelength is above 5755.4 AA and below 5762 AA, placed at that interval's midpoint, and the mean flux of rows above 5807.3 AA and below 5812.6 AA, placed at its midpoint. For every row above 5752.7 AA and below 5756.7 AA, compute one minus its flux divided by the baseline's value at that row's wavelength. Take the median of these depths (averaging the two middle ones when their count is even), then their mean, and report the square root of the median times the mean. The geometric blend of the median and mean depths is 0.047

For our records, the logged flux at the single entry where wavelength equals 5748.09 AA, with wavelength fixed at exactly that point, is 0.959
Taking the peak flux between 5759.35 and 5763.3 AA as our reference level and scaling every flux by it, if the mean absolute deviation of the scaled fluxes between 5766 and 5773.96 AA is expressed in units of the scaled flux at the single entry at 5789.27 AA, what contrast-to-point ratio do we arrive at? 0.010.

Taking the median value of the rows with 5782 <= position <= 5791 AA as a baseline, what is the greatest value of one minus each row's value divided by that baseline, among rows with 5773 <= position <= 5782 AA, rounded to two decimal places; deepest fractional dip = 0.03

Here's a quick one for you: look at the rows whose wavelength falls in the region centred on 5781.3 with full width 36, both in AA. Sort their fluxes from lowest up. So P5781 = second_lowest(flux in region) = 0.933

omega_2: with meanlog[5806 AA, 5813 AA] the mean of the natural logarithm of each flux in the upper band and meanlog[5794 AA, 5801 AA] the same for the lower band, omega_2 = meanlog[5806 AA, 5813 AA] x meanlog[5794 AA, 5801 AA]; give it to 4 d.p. 0.0000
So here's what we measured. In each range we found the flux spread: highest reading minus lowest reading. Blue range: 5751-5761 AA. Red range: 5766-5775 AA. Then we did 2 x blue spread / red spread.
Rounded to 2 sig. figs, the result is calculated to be 6.7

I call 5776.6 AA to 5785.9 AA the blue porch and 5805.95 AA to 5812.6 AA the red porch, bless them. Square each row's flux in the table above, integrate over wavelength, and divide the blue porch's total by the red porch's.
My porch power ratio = 1.29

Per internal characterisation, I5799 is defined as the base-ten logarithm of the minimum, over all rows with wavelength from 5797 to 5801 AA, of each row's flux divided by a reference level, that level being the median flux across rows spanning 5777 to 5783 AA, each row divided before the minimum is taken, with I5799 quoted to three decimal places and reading 0.024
